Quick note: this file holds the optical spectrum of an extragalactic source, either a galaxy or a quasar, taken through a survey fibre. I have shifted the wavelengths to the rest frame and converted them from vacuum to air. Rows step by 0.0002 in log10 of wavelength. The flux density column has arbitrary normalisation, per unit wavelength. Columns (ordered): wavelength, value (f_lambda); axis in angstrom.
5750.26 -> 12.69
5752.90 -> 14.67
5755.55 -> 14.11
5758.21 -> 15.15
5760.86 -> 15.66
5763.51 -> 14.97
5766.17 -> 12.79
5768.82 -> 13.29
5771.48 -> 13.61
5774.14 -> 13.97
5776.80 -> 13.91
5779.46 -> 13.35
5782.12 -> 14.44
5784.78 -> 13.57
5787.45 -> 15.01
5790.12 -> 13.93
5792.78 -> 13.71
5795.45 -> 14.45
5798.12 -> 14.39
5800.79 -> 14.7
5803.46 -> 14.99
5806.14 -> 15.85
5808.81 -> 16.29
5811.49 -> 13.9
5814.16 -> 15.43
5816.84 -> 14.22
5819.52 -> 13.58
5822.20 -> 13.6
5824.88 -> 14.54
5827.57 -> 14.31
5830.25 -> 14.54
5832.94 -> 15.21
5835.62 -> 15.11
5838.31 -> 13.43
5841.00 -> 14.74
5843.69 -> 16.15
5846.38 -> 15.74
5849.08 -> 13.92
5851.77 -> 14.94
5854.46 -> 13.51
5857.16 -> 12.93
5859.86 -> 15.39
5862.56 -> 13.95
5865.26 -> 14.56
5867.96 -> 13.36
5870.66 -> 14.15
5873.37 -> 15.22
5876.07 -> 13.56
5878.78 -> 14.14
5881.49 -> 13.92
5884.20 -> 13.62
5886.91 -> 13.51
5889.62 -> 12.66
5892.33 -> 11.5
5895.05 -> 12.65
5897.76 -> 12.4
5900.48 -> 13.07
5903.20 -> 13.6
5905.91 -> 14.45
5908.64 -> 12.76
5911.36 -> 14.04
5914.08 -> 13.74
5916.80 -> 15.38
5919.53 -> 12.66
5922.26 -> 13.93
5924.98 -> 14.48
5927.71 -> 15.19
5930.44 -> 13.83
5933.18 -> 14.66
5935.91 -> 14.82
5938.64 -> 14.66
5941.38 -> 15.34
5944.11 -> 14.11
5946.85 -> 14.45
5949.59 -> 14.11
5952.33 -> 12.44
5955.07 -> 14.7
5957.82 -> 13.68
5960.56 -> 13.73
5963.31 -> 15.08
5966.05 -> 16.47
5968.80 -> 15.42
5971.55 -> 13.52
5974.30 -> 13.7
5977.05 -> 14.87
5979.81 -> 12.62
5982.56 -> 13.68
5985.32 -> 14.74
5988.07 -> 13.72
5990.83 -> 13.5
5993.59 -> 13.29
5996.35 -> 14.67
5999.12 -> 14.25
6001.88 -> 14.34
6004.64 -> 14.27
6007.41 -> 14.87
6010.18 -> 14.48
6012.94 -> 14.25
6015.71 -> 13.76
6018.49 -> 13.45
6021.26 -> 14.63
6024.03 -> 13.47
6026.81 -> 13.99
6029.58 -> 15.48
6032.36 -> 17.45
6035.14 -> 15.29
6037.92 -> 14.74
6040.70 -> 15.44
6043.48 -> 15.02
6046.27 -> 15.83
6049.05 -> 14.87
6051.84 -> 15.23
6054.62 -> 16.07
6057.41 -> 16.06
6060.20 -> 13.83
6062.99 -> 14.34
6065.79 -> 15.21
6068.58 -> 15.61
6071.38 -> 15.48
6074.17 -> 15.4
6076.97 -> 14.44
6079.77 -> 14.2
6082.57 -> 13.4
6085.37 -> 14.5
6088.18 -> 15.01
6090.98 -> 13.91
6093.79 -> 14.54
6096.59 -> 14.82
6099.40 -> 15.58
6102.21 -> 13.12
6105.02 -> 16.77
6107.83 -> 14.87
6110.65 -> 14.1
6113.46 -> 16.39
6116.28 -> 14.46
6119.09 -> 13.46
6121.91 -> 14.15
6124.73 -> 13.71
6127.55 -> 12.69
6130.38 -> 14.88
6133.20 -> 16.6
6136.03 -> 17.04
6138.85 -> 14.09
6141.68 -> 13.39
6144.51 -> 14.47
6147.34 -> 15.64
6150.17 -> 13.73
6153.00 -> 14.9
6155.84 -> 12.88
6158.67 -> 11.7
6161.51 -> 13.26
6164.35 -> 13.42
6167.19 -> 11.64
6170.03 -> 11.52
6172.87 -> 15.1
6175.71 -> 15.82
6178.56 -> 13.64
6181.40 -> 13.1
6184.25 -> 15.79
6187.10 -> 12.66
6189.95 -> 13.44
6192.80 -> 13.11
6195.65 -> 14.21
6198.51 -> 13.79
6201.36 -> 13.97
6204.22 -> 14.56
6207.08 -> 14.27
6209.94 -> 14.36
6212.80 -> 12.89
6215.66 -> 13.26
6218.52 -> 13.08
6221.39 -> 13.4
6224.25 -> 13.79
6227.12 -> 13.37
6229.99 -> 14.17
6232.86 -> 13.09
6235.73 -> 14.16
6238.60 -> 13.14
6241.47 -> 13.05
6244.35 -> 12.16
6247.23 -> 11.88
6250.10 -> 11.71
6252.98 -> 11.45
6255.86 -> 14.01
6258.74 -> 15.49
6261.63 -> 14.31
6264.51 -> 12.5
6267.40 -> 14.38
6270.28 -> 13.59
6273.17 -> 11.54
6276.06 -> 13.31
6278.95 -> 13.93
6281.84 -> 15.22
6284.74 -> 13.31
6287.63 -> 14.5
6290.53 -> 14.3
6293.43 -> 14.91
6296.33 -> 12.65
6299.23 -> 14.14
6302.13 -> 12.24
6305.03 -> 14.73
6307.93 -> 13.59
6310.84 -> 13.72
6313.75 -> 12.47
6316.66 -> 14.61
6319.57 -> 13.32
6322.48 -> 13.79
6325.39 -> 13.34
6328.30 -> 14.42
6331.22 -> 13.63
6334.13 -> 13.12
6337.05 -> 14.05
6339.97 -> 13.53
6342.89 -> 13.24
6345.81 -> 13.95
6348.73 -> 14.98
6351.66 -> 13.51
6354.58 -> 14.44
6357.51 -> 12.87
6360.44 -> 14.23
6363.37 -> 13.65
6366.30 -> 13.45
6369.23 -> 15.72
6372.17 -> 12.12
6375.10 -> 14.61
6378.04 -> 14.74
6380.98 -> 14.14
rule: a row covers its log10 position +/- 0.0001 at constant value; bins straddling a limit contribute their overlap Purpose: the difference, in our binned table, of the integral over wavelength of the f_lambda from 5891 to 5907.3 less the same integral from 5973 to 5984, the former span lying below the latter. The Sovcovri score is 60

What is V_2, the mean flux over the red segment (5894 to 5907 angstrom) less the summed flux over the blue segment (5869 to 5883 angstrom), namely -58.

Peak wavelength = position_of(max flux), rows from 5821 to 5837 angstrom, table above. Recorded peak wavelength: 5832.94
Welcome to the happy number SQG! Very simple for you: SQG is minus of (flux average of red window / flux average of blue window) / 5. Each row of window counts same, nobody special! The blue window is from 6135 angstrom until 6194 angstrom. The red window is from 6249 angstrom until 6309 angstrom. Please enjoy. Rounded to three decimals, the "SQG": -0.197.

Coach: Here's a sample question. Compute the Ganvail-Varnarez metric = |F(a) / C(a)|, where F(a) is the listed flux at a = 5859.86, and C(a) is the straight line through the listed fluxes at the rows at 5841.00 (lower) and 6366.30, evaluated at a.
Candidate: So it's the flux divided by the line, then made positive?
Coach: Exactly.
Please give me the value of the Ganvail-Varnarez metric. 1.05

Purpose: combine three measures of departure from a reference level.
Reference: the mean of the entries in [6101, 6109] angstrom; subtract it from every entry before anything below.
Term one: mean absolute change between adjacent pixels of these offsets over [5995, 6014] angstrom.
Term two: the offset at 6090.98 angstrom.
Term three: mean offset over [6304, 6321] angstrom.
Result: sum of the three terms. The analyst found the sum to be -2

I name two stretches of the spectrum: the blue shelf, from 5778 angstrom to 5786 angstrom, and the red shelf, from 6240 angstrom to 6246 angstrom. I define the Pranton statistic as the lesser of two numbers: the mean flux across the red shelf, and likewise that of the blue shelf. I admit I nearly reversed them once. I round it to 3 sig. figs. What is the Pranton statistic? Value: 12.6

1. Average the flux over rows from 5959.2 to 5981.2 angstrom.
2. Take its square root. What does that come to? 3.80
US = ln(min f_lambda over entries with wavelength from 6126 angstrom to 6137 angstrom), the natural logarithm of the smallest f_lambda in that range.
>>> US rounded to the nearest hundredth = 2.54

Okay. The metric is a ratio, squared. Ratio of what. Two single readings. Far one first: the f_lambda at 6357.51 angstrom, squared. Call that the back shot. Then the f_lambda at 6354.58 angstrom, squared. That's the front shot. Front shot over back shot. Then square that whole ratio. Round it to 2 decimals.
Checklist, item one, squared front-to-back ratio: 1.58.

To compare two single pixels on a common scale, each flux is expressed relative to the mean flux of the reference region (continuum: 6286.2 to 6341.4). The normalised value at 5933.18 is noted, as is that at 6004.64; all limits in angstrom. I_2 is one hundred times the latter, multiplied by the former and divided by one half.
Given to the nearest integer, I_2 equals 222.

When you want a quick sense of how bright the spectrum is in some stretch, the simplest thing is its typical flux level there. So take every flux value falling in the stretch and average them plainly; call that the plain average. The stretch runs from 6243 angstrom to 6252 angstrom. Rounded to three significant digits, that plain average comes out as 11.9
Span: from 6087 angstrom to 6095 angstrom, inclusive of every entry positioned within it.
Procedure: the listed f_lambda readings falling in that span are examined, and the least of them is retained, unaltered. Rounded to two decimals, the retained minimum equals 13.91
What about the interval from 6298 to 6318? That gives 12.24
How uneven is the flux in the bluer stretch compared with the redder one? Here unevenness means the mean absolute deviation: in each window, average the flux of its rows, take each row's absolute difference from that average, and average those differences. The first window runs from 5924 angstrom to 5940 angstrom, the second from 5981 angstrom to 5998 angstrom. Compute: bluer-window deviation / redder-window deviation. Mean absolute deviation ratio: 0.59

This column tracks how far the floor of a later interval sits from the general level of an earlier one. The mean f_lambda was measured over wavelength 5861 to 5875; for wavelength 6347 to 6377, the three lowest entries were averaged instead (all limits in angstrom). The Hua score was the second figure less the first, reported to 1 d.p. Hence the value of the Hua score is -1.4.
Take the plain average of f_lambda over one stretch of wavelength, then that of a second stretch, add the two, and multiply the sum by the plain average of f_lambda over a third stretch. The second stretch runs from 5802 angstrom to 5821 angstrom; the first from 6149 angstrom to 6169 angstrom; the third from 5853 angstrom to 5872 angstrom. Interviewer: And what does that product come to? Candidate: 391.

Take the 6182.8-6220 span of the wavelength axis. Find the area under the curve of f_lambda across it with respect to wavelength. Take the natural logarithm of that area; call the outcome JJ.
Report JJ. 6.24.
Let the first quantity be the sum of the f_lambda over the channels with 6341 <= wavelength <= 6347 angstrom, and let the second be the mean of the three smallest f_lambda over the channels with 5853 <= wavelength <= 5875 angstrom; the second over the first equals 0.49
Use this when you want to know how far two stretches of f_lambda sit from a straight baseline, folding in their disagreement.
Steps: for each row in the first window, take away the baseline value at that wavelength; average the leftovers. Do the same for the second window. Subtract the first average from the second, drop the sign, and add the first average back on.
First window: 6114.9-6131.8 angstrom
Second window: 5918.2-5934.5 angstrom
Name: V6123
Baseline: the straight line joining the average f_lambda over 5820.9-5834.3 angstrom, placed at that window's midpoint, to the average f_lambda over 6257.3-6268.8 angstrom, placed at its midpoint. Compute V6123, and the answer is -0.25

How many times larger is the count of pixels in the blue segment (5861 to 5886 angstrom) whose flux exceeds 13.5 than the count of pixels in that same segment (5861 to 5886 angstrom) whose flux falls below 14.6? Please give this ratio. 1.00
